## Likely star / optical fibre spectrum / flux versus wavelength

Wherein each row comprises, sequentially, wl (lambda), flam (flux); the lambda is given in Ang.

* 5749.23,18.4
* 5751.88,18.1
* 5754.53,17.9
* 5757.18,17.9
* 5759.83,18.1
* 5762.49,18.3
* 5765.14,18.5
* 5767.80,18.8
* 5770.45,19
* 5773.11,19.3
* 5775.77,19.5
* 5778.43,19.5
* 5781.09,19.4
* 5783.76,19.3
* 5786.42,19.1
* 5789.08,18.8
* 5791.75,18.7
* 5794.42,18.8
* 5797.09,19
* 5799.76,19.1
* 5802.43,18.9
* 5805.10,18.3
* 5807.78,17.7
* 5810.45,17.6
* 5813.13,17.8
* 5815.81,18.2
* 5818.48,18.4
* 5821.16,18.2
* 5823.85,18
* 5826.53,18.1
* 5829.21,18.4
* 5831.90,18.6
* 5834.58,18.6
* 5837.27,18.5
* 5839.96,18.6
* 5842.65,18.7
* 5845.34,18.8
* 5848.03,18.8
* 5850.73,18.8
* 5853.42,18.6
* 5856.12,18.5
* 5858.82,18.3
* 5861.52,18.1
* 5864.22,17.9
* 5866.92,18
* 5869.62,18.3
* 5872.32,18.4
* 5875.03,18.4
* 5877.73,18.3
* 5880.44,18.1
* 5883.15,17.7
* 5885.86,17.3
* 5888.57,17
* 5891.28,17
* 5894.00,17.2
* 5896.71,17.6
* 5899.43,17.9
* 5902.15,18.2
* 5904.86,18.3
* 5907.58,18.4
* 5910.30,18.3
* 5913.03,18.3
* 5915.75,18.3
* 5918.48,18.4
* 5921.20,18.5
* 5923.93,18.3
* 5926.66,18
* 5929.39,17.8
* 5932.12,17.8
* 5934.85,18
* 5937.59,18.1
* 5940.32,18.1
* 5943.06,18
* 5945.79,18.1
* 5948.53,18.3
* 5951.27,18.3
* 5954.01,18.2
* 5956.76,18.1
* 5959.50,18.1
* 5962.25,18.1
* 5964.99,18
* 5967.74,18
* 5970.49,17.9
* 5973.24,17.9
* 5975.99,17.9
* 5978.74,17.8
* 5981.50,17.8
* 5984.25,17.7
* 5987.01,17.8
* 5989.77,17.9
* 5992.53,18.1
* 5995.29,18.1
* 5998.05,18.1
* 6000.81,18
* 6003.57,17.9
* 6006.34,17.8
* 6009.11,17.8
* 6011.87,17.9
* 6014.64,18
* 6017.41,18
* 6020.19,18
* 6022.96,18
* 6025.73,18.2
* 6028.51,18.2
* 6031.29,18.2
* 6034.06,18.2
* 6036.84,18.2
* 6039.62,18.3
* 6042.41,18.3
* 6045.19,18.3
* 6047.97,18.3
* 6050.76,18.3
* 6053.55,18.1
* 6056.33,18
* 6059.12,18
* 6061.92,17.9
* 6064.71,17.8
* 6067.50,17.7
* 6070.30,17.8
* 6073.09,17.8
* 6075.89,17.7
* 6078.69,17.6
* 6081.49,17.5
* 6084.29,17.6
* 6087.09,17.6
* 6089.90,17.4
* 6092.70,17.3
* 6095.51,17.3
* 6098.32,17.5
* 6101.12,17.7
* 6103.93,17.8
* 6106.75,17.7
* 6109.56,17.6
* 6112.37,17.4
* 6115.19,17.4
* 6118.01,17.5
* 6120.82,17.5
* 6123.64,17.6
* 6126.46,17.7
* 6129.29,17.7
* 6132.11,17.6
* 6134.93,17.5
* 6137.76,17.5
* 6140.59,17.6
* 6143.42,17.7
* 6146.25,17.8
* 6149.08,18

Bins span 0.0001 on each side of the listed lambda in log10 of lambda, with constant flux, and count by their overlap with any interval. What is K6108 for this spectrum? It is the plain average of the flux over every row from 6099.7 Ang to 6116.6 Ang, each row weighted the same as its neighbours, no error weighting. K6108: 17.6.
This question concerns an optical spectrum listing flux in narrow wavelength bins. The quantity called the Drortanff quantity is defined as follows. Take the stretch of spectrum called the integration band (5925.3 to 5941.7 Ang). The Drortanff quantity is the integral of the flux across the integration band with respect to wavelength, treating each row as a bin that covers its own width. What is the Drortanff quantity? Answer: 295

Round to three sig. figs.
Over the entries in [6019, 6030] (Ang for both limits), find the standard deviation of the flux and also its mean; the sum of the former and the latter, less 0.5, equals 17.7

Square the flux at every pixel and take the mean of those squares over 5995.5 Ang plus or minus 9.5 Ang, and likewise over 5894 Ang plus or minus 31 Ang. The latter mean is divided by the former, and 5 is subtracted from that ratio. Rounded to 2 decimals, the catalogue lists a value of -4.00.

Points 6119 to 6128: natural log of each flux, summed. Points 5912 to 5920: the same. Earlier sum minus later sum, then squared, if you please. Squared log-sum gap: 0.015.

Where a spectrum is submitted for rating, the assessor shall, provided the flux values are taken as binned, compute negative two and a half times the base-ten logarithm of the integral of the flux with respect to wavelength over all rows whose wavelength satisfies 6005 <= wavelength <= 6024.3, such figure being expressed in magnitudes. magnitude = -6.35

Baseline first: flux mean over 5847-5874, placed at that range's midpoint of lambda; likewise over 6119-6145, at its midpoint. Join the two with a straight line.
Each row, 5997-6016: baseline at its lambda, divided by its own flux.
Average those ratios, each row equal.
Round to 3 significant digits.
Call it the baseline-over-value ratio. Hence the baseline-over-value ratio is 1.00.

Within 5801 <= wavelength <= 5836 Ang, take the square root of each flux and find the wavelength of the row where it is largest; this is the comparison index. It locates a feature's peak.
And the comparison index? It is 5802.43 Ang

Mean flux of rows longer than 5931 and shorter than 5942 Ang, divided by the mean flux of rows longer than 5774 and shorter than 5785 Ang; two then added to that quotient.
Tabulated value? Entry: 2.93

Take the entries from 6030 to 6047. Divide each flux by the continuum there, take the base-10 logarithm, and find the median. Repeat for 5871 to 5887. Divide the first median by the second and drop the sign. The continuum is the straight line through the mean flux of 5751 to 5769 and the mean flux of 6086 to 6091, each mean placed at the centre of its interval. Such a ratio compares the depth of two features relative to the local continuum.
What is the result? 2.7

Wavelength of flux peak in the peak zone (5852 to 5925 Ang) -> 5853.42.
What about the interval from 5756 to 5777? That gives 5775.77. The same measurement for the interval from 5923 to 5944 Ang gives 5923.93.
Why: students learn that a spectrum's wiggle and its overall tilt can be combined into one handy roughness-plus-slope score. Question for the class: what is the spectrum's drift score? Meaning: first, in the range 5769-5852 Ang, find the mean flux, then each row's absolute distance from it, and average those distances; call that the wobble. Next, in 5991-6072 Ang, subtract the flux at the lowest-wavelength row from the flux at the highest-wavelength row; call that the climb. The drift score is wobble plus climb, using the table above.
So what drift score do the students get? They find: 0.10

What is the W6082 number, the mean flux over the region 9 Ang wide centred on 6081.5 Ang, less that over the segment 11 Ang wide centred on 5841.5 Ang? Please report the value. -1.1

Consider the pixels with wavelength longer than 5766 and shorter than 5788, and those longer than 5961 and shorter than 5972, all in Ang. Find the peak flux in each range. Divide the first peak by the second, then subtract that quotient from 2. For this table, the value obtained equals 0.92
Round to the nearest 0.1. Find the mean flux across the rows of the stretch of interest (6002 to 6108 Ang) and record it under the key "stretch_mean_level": 17.9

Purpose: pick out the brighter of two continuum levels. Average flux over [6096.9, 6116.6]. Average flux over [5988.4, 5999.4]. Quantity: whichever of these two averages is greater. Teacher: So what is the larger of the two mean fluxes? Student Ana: 18.1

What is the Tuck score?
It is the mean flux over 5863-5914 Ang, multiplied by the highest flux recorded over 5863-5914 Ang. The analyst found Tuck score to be 330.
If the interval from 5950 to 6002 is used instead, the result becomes 329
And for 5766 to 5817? 366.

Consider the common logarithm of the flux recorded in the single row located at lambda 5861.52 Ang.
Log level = 1.26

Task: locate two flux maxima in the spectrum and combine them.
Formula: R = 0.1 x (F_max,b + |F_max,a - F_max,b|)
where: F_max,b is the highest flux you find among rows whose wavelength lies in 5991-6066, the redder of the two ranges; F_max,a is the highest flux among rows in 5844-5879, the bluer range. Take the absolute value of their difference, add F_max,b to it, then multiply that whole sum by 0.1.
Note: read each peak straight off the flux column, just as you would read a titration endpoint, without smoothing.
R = 1.88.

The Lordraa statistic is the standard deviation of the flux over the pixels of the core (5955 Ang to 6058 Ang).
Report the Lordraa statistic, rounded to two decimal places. 0.17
